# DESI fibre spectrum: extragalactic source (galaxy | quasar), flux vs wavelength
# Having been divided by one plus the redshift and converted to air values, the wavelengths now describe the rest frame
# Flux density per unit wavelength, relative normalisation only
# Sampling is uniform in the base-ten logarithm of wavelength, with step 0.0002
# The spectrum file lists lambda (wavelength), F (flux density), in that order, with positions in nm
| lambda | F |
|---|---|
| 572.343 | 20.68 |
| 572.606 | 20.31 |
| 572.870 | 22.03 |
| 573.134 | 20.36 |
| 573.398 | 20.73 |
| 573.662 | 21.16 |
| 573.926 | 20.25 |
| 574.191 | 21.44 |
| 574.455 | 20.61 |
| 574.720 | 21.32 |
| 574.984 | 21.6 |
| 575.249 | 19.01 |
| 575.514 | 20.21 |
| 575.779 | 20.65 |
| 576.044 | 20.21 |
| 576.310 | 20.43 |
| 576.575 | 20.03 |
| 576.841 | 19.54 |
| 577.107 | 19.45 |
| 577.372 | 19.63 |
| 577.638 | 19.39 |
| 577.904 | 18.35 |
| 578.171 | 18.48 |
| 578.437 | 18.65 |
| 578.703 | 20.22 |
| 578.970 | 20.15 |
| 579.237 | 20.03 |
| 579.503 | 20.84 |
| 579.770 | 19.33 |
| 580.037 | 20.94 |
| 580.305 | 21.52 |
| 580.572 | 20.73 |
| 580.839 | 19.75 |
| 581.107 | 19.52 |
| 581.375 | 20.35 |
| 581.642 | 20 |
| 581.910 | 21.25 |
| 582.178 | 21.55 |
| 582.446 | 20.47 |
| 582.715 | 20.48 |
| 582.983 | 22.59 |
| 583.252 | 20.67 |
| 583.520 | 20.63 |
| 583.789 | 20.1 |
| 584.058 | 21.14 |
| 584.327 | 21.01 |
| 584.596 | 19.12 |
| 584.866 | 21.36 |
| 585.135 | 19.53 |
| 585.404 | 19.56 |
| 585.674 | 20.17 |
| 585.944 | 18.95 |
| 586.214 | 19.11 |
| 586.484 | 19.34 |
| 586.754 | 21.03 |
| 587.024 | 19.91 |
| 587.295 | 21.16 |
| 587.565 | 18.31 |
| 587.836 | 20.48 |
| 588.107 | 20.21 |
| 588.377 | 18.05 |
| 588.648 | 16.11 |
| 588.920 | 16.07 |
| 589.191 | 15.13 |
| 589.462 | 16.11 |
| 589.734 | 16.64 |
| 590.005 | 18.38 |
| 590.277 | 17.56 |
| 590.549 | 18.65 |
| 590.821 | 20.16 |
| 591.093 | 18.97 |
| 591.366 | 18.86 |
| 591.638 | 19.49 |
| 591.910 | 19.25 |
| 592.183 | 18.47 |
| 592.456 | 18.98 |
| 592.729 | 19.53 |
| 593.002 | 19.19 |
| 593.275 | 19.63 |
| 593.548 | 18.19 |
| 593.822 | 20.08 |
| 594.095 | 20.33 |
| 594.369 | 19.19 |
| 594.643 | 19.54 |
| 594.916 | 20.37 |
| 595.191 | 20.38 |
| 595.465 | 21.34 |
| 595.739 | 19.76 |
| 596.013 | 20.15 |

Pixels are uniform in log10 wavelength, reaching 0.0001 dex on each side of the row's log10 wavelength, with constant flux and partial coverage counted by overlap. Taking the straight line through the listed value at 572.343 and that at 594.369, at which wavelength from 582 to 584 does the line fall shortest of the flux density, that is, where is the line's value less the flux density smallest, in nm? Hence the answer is 582.983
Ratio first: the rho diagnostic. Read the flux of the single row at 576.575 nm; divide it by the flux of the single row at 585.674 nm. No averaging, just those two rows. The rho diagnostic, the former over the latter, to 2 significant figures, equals 0.99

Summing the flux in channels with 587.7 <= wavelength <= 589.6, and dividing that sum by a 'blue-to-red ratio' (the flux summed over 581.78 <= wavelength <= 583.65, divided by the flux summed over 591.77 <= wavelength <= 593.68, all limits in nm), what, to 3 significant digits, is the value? 110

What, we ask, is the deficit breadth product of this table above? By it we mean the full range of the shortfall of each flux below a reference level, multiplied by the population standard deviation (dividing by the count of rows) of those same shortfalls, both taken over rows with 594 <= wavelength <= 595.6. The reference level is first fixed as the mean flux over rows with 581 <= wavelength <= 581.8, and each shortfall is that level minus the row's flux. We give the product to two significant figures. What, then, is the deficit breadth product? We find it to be 1.5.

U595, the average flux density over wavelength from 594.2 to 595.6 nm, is 20.2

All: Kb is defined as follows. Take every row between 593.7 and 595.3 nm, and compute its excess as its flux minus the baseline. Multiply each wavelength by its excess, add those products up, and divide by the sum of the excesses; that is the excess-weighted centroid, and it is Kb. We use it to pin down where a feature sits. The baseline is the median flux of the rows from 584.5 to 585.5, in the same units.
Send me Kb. 594.61 nm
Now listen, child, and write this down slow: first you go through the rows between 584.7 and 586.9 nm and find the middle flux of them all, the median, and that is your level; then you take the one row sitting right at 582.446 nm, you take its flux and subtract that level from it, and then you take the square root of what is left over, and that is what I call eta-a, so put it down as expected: 0.96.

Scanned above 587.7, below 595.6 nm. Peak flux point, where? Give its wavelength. 595.465 nm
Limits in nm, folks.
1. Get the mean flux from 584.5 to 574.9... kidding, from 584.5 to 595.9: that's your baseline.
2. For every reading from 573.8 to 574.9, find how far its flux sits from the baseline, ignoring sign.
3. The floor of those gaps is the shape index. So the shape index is 1.1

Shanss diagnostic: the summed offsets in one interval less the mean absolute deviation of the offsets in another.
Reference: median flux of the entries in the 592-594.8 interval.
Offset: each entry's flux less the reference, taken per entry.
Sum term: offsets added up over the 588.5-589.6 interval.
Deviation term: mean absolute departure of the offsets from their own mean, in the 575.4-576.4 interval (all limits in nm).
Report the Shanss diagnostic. -14.2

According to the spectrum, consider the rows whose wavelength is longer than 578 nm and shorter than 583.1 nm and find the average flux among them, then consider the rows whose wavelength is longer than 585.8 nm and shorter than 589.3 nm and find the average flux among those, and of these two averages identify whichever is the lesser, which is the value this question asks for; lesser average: 18.8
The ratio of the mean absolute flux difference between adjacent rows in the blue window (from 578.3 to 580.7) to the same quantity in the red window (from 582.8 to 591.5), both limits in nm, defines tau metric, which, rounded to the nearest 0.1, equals 0.8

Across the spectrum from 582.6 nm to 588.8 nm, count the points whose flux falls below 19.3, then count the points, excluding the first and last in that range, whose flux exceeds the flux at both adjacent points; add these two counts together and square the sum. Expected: 169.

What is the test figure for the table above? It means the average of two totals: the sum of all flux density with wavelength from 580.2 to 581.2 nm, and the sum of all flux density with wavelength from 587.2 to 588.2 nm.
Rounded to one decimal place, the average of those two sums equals 80.8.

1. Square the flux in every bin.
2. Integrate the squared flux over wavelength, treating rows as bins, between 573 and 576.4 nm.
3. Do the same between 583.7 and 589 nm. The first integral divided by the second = 0.71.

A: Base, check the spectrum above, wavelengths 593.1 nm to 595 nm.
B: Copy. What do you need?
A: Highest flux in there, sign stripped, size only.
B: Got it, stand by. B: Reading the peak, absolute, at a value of 20.4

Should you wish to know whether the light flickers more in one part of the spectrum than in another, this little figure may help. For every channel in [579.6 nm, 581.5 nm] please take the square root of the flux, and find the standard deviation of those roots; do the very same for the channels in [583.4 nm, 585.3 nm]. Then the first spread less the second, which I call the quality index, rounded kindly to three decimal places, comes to -0.005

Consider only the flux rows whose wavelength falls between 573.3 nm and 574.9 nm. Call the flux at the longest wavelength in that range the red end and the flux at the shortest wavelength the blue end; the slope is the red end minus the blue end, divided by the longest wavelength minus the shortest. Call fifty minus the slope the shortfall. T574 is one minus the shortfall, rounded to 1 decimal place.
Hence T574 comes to -48.6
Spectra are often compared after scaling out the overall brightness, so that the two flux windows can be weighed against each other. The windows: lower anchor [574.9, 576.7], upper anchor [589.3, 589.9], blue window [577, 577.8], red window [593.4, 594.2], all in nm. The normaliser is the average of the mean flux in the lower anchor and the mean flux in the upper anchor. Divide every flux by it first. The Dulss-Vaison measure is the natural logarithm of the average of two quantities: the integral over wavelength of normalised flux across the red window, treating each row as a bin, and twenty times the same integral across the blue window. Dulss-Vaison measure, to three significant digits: 2.19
